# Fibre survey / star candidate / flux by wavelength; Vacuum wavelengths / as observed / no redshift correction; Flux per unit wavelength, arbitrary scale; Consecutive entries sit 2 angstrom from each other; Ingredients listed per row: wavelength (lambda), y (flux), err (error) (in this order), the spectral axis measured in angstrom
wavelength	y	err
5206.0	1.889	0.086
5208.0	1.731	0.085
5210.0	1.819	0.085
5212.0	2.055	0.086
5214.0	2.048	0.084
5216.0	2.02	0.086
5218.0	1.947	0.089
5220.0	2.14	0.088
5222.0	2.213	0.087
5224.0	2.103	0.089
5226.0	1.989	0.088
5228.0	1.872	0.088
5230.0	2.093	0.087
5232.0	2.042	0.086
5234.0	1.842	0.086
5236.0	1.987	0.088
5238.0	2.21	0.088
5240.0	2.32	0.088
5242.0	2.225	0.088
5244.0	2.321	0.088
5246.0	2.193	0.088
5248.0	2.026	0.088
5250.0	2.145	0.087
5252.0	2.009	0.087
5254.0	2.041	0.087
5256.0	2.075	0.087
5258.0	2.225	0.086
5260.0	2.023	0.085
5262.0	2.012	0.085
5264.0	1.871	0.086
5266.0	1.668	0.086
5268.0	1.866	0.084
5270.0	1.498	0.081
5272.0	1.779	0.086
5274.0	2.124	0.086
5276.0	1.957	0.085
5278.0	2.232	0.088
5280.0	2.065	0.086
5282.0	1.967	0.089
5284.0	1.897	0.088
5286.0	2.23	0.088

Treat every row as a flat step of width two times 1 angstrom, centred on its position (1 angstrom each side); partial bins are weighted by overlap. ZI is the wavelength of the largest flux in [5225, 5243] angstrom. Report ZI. 5240.0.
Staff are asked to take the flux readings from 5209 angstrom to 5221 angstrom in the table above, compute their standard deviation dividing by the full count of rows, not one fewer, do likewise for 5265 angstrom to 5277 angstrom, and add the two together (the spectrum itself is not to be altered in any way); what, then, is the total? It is 0.30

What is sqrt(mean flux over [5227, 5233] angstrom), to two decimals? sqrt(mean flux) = 1.42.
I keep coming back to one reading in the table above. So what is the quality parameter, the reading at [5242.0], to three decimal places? 2.225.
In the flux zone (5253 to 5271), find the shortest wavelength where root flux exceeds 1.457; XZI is 5258.0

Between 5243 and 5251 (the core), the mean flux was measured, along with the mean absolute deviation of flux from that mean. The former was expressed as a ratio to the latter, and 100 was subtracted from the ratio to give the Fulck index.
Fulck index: -75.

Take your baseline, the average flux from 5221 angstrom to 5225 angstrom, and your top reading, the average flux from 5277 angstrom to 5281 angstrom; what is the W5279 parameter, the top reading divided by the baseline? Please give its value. 1.00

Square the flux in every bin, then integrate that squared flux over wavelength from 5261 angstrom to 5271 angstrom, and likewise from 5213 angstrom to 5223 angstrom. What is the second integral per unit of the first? 1.34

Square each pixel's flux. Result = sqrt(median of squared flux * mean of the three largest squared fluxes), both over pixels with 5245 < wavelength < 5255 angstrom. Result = 4.3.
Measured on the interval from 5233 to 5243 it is 5.0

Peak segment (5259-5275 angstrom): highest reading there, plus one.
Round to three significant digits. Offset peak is 3.12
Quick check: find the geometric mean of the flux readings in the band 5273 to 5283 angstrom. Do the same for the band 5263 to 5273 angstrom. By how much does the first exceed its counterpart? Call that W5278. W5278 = 0.34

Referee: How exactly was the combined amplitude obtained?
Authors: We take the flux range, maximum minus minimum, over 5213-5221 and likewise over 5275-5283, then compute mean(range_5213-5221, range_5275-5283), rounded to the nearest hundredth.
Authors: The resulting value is 0.23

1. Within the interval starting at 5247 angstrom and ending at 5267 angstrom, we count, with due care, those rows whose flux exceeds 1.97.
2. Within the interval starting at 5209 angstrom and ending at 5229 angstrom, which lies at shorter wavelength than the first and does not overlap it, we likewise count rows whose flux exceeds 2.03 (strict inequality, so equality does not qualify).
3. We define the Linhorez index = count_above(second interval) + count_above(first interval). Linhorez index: 13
